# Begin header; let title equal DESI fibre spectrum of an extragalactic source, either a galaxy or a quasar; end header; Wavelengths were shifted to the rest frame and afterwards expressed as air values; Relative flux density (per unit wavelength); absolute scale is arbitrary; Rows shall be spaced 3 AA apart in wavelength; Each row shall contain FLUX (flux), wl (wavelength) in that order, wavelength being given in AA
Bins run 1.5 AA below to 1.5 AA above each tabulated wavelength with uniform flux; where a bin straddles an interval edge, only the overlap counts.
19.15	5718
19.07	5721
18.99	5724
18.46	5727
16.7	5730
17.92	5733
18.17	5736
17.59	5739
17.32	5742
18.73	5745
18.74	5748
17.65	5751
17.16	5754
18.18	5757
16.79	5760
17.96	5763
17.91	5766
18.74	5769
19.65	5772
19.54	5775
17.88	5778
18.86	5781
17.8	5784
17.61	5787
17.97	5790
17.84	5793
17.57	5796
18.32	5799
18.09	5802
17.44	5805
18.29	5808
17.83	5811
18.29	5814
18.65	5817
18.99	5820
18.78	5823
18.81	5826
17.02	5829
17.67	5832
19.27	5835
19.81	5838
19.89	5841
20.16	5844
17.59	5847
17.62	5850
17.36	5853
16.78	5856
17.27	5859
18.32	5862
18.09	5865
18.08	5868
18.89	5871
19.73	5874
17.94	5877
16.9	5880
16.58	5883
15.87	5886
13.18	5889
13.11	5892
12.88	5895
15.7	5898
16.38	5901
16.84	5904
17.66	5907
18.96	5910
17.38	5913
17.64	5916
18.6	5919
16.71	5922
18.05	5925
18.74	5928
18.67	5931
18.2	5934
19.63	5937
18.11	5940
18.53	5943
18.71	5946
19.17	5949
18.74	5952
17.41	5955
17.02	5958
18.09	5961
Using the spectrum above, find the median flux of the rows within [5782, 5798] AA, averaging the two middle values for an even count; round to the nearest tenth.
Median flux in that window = 17.8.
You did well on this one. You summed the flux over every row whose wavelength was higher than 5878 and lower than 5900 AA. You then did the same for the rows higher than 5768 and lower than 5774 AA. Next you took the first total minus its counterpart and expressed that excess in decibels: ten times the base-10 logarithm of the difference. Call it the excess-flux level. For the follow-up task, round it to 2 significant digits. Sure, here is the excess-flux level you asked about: 18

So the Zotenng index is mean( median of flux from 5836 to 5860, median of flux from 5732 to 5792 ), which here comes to 17.8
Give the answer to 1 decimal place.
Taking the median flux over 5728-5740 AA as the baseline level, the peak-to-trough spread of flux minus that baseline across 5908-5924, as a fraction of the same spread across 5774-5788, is 1.2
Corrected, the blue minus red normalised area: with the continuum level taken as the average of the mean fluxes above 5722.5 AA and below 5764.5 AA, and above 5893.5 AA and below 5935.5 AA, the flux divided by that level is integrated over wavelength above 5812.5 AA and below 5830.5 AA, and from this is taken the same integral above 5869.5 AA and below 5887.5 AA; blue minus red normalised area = 0.79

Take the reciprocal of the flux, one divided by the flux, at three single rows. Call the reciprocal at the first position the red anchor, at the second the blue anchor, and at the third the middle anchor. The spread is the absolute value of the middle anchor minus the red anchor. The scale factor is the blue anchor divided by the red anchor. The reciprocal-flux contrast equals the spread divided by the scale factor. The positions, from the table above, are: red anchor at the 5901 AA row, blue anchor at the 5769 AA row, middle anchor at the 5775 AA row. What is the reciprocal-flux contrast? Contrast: 0.0113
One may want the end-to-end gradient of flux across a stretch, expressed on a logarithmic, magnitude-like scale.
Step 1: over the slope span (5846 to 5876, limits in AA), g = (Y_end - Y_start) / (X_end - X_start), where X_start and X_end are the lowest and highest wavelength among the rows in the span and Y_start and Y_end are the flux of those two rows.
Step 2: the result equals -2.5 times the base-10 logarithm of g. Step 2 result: 2.8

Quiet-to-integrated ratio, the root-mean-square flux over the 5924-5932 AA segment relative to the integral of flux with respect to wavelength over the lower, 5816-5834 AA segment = 0.056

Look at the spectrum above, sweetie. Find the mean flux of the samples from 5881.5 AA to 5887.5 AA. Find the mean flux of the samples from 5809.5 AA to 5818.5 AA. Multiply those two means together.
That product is 296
